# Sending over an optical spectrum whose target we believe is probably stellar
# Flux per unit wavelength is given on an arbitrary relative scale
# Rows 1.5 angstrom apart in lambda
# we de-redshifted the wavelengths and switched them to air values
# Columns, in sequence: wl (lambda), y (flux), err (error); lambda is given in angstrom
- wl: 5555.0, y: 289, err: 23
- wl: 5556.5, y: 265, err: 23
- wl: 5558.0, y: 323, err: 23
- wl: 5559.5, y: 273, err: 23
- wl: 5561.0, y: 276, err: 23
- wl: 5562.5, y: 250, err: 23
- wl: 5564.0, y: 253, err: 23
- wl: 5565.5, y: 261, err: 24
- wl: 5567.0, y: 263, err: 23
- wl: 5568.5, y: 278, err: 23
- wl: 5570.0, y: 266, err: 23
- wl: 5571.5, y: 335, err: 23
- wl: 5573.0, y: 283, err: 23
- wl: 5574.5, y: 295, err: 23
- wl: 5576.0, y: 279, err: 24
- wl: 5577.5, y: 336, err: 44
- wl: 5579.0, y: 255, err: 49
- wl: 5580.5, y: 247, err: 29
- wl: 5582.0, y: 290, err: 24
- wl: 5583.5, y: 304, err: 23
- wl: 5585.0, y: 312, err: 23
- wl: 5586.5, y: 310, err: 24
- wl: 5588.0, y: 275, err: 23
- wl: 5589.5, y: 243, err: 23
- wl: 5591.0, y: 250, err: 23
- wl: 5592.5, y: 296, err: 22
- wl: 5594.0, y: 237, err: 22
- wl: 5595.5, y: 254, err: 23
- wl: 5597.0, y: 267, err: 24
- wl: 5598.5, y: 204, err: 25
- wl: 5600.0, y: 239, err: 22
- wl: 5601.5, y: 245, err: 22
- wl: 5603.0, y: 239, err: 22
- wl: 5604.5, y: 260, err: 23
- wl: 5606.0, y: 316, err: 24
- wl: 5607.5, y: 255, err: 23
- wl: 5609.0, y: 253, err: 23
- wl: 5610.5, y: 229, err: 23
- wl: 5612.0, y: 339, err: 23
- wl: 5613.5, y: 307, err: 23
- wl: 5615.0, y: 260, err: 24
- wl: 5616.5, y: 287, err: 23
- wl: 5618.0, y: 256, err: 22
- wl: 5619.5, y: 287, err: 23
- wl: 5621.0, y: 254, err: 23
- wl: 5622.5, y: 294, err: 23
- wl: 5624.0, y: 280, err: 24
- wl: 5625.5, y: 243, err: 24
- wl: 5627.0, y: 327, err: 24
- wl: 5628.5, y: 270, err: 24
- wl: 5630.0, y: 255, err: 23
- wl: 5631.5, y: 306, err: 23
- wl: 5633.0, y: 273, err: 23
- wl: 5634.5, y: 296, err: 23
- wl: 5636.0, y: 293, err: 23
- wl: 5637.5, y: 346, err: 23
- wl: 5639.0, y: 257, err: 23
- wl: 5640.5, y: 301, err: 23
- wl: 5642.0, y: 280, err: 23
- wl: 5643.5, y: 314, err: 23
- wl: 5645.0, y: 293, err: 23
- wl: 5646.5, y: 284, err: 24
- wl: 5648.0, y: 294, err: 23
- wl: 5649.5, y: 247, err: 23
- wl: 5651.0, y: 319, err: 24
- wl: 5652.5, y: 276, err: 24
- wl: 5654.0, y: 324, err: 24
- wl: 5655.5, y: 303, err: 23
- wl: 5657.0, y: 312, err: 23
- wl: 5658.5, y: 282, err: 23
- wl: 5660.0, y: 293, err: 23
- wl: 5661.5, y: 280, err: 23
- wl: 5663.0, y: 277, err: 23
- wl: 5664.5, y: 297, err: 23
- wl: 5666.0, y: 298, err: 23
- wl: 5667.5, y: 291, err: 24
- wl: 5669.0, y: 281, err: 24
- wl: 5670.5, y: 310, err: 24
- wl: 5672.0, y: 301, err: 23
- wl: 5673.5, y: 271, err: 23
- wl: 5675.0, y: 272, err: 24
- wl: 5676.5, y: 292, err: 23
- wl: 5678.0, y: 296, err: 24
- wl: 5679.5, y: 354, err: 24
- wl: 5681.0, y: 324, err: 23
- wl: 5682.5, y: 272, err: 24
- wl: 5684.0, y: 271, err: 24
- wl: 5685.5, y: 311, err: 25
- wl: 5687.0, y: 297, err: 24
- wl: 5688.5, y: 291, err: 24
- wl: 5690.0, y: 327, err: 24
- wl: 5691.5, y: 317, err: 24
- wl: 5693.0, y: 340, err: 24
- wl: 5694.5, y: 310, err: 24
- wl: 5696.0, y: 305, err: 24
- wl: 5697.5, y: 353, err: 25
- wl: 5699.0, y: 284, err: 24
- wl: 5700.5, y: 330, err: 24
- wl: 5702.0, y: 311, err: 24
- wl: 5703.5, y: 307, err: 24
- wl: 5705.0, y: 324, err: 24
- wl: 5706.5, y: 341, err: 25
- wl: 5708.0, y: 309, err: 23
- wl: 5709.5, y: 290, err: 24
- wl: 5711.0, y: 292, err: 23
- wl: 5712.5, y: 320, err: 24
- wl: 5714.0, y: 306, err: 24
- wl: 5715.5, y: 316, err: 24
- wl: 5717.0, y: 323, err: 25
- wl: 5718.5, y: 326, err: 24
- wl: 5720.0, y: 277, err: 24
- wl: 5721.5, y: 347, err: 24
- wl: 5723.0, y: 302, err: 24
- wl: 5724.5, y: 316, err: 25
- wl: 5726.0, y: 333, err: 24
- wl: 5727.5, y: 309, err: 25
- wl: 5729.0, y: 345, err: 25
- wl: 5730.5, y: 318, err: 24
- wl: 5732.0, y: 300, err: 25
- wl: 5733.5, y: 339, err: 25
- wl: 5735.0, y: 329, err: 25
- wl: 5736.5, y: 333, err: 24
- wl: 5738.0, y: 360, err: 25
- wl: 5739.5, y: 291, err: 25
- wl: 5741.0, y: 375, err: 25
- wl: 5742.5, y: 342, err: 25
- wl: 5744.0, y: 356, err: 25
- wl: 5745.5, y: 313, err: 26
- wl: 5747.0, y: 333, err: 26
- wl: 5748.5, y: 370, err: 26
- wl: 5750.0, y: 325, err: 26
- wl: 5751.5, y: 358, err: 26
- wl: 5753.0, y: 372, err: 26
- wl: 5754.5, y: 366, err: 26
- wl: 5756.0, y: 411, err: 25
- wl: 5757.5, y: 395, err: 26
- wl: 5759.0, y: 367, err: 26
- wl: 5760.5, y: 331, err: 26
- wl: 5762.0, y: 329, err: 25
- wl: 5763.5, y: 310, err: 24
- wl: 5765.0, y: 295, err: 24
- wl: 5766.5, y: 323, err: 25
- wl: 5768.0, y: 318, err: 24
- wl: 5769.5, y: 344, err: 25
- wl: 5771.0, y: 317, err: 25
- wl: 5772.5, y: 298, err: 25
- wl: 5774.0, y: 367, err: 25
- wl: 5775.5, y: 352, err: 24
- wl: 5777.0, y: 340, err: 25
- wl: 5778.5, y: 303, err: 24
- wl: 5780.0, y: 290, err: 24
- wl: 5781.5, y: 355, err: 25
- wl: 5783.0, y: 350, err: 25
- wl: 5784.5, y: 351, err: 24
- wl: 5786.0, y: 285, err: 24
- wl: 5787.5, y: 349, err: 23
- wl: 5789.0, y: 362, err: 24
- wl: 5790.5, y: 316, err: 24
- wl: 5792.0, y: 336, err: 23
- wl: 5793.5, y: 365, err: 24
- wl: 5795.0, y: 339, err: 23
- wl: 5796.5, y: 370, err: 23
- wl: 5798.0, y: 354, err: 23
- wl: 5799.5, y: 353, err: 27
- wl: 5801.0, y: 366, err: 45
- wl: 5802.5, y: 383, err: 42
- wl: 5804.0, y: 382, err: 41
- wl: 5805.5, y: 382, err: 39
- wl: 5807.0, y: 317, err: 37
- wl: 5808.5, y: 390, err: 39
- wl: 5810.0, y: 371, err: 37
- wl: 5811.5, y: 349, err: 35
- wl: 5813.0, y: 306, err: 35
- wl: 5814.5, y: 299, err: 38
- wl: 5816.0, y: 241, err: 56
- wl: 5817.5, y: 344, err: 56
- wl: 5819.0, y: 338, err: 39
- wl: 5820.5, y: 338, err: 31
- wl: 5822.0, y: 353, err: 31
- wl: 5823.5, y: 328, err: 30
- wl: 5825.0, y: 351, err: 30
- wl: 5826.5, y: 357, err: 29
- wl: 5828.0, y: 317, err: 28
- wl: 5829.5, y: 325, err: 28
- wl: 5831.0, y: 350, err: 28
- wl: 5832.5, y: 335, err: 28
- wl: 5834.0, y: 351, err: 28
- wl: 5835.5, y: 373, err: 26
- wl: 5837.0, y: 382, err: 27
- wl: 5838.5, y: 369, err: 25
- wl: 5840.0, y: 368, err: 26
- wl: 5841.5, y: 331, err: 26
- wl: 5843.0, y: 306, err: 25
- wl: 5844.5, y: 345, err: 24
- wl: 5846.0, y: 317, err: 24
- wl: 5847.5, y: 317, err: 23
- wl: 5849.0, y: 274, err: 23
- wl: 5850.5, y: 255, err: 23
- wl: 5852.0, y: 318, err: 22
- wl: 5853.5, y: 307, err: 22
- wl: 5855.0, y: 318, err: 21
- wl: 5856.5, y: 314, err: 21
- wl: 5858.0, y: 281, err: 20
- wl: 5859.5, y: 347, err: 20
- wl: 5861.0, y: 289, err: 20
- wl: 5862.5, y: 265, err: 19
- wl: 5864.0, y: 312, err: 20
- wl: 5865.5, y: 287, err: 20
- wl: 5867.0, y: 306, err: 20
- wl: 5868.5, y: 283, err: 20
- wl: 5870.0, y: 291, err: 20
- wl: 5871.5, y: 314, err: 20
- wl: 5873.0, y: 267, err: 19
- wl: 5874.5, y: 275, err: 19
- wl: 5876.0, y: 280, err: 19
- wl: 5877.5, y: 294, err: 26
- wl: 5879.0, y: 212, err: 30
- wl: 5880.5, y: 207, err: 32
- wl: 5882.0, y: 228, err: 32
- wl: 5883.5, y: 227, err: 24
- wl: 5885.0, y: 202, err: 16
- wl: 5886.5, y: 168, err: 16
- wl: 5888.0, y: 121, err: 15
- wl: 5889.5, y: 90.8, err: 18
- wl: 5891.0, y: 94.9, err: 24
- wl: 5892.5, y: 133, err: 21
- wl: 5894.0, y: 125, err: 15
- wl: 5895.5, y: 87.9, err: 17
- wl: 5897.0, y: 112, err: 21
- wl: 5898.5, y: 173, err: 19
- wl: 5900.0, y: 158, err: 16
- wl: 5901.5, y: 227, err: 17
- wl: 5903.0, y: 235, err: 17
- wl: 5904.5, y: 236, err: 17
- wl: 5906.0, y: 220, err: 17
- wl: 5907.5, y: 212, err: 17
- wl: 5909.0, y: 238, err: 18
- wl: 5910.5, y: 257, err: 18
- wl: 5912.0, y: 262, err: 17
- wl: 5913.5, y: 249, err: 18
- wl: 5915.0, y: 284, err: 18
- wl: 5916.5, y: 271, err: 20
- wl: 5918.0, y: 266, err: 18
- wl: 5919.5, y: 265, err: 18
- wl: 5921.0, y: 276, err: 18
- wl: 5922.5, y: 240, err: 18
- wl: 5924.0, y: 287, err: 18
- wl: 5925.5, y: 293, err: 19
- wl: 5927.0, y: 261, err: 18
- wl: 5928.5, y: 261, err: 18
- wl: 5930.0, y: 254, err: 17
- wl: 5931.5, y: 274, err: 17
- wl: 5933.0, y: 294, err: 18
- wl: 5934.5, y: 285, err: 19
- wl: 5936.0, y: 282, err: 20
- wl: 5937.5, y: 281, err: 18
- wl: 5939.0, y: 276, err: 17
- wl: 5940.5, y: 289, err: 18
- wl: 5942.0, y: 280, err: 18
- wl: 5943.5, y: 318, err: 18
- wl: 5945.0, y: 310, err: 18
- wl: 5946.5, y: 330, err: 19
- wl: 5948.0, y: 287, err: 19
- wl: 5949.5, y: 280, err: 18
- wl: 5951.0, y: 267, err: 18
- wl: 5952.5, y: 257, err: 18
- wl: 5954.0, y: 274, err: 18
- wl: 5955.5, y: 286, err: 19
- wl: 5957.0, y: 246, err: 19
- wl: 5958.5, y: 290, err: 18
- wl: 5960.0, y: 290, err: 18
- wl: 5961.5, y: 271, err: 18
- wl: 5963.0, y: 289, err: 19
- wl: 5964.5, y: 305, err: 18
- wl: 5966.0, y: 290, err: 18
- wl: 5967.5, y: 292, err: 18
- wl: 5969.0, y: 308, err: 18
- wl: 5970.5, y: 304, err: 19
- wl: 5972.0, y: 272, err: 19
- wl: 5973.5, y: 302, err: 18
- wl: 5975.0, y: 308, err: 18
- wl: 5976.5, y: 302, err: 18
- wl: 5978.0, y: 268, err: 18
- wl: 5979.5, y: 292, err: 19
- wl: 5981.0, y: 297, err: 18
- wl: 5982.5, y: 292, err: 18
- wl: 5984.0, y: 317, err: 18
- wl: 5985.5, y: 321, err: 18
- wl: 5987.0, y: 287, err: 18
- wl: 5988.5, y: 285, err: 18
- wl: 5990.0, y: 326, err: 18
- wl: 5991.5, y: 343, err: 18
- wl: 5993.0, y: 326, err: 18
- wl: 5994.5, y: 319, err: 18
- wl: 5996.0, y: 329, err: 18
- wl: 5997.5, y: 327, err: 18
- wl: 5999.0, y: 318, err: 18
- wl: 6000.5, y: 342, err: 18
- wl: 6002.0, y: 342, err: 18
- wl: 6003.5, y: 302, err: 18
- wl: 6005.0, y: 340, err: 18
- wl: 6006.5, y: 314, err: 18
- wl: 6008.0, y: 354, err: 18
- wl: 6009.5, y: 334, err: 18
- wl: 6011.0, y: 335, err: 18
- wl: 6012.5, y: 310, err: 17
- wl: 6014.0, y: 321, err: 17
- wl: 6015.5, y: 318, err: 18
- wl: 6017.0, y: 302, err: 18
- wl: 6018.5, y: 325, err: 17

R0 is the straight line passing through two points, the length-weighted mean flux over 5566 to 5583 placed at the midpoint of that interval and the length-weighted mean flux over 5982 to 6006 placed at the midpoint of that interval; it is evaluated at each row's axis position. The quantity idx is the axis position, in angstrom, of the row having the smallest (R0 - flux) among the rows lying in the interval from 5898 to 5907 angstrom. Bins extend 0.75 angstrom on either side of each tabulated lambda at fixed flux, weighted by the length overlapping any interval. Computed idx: 5904.5 angstrom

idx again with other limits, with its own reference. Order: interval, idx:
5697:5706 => 5697.5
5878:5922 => 5915.0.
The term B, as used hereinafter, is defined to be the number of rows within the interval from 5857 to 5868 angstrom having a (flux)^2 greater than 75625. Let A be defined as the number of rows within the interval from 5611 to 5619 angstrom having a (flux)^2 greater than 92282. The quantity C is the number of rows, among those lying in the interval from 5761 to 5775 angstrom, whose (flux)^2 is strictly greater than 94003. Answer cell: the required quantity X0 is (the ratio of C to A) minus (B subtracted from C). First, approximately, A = 2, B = 6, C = 7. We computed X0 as 2.5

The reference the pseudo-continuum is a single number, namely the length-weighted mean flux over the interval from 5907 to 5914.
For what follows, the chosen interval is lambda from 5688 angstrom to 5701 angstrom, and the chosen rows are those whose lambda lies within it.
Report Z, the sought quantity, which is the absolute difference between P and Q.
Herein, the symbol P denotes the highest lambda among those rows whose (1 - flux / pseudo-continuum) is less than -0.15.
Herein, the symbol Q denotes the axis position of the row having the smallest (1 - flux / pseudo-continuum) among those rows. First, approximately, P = 5700.5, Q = 5697.5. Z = 3.0 angstrom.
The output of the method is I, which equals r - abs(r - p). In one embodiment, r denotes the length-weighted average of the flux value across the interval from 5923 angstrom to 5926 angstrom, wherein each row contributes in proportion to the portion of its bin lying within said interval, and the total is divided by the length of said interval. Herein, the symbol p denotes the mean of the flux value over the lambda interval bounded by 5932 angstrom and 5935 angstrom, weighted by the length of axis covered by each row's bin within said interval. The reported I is 283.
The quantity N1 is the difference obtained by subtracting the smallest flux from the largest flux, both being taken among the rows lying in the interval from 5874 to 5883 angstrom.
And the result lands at 87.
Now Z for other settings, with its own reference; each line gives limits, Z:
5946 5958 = 9.0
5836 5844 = 6.0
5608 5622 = 7.5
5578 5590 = 1.5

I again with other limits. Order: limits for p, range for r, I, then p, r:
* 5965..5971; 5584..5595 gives 251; 299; 275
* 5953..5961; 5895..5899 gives -29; 276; 124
